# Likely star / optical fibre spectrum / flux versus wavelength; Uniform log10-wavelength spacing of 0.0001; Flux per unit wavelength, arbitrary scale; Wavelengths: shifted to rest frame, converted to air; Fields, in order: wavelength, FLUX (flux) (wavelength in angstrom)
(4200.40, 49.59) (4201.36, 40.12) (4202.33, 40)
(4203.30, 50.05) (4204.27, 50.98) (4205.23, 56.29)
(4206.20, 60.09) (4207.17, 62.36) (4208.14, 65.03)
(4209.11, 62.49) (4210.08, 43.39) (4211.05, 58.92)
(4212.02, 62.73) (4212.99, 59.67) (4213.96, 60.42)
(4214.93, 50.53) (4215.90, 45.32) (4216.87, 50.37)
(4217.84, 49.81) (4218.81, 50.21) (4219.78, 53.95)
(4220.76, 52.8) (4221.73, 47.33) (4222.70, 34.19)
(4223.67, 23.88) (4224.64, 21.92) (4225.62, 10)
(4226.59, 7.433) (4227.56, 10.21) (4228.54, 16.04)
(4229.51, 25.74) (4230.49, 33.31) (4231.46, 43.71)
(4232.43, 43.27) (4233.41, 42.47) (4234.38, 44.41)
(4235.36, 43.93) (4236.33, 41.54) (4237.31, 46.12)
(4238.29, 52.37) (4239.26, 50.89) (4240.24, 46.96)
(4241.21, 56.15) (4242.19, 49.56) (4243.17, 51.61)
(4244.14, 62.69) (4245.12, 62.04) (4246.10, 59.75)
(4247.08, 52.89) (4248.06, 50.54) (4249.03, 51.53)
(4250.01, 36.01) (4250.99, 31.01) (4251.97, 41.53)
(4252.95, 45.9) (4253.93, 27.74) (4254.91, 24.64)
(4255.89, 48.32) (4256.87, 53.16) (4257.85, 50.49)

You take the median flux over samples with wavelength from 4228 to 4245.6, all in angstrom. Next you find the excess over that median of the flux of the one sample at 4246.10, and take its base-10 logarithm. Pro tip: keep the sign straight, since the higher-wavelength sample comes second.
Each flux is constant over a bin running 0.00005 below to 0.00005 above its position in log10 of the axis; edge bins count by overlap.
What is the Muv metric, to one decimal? 1.2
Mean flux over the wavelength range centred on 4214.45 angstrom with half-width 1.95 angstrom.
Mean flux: 54.0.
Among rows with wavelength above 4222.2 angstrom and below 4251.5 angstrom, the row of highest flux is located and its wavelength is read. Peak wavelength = 4244.14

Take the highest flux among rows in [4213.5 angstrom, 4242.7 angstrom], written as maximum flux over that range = 60.42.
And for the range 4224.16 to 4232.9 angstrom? 43.71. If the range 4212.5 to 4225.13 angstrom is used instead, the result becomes 60.42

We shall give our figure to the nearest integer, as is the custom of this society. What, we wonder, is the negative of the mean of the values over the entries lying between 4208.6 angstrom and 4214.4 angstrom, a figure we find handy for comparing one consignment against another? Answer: -58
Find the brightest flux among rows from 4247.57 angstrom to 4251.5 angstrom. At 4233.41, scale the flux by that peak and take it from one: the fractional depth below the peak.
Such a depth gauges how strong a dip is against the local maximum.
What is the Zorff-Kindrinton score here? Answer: 0.18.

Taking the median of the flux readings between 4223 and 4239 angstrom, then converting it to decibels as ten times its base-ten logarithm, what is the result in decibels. 15.7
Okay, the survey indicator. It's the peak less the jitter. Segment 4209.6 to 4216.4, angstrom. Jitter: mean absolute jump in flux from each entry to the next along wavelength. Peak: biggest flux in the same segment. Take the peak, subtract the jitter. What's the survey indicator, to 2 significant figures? 56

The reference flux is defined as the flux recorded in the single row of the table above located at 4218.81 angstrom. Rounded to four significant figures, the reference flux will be 50.21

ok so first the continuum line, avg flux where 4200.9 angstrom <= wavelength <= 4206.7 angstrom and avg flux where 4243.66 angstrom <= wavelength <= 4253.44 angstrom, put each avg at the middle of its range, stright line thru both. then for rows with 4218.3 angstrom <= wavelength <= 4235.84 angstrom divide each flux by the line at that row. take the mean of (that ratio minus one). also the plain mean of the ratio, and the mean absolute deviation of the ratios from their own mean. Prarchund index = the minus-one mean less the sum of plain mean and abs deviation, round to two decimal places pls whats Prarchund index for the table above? -1.27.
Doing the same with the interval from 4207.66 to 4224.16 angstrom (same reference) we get -1.16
